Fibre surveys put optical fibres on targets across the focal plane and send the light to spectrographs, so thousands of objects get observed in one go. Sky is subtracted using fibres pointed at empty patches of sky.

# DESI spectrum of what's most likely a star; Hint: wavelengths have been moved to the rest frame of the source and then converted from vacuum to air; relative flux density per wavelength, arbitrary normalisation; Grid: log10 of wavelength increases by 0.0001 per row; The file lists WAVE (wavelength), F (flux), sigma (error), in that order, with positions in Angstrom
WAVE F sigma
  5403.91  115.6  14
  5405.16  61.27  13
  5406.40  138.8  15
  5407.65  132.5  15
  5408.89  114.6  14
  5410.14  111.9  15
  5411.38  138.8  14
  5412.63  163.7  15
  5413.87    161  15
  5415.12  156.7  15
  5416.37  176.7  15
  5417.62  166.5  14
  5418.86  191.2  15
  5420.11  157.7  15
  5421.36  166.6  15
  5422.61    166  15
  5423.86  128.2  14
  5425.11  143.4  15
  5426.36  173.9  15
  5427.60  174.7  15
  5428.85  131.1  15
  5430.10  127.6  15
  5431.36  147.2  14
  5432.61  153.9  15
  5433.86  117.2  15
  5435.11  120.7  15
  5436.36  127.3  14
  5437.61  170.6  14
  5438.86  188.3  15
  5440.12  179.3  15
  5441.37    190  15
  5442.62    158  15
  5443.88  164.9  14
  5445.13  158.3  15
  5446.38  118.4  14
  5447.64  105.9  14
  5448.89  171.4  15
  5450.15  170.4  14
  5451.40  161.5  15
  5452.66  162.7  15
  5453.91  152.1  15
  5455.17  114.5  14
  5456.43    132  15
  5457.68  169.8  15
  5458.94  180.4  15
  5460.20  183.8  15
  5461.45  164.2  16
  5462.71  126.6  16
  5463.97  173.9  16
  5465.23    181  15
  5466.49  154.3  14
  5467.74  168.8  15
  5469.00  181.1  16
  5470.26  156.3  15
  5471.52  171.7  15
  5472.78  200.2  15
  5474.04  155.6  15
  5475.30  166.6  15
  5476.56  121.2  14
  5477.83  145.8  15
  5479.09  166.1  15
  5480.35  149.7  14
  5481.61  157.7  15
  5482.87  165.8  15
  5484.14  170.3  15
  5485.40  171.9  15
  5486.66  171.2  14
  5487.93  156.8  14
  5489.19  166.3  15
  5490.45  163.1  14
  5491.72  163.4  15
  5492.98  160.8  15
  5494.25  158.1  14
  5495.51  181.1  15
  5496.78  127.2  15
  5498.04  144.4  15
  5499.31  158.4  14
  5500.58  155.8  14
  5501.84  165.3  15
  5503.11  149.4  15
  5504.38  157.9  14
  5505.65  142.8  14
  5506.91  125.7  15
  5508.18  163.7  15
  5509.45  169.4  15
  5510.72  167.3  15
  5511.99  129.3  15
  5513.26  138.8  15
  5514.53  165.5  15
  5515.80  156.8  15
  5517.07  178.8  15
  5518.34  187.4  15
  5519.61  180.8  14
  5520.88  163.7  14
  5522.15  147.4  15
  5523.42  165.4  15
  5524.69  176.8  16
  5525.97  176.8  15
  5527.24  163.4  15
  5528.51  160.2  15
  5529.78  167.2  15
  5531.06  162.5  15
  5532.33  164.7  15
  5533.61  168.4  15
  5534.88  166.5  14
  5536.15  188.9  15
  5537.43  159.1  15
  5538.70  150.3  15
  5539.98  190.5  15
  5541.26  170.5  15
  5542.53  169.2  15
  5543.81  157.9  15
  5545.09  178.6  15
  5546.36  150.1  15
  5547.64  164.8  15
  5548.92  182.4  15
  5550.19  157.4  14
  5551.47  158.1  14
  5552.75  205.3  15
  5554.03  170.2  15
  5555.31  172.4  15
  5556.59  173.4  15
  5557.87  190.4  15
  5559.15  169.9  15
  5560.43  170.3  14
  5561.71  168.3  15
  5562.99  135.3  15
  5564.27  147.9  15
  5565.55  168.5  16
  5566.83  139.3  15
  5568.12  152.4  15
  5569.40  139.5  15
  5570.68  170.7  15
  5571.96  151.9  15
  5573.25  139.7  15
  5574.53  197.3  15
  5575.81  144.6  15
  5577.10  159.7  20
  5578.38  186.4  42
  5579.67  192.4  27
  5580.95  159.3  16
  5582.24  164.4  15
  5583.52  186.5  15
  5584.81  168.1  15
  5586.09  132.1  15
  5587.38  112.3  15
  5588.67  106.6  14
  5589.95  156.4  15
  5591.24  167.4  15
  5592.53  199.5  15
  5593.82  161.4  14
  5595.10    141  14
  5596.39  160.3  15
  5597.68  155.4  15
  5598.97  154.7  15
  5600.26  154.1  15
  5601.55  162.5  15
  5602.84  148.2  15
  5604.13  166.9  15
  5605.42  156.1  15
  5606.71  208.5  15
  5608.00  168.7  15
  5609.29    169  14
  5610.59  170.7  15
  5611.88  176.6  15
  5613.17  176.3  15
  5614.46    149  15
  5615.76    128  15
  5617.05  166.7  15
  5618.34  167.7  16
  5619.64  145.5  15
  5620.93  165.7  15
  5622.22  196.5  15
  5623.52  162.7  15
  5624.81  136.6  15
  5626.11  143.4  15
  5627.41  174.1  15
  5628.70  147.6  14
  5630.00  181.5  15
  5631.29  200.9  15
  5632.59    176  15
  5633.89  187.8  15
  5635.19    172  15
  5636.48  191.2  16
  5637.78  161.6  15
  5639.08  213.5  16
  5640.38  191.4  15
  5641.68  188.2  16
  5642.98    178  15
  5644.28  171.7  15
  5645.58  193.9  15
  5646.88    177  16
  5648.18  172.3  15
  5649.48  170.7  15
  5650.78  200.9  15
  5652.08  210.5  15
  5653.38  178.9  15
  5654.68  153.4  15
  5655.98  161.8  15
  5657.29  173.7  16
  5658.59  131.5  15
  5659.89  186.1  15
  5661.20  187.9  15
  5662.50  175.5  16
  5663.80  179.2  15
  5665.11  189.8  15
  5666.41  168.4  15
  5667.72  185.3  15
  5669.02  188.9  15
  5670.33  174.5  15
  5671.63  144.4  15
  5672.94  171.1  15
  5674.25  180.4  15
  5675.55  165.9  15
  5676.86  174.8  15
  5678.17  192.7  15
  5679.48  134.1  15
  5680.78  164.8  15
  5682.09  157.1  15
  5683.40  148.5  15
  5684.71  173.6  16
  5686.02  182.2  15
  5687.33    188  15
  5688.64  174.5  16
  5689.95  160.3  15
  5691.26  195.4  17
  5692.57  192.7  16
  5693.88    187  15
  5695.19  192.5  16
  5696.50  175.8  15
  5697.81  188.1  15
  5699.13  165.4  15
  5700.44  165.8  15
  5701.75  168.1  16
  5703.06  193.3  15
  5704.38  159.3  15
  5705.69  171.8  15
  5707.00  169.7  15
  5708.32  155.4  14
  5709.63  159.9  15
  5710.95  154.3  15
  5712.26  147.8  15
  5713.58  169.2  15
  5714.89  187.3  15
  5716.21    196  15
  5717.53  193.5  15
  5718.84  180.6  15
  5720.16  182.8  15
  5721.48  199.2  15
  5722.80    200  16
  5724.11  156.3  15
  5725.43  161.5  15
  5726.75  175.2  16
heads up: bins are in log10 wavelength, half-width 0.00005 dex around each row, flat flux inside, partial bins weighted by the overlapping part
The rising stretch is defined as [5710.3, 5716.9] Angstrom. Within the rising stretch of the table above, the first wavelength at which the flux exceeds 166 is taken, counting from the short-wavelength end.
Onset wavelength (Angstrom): 5713.58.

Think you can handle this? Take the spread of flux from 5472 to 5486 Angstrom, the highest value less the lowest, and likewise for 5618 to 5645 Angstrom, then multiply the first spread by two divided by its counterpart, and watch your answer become 2.05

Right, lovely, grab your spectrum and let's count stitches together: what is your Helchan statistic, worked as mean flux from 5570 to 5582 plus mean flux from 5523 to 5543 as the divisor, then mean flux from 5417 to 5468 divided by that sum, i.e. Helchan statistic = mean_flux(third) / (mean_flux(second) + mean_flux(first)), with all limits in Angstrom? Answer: 0.46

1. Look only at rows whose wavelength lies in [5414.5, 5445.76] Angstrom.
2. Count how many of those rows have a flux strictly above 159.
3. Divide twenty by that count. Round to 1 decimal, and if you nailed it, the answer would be 1.7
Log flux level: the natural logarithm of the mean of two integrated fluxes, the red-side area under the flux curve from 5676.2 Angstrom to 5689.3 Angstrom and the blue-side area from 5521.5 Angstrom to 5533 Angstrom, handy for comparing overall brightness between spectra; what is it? 7.6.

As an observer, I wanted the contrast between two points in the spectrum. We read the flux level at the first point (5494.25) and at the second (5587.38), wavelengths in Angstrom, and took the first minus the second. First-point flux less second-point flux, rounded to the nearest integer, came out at 46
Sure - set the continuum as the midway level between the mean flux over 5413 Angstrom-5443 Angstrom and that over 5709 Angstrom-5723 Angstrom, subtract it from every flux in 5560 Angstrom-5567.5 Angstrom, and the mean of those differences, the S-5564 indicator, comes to -13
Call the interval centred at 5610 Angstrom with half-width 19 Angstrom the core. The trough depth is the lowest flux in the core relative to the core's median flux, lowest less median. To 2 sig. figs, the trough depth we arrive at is -35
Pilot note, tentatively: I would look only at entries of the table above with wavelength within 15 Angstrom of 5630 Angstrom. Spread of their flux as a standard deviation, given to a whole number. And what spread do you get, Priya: 21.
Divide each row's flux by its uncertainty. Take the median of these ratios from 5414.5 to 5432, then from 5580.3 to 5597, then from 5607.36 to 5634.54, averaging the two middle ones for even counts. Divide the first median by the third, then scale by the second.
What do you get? 10.3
